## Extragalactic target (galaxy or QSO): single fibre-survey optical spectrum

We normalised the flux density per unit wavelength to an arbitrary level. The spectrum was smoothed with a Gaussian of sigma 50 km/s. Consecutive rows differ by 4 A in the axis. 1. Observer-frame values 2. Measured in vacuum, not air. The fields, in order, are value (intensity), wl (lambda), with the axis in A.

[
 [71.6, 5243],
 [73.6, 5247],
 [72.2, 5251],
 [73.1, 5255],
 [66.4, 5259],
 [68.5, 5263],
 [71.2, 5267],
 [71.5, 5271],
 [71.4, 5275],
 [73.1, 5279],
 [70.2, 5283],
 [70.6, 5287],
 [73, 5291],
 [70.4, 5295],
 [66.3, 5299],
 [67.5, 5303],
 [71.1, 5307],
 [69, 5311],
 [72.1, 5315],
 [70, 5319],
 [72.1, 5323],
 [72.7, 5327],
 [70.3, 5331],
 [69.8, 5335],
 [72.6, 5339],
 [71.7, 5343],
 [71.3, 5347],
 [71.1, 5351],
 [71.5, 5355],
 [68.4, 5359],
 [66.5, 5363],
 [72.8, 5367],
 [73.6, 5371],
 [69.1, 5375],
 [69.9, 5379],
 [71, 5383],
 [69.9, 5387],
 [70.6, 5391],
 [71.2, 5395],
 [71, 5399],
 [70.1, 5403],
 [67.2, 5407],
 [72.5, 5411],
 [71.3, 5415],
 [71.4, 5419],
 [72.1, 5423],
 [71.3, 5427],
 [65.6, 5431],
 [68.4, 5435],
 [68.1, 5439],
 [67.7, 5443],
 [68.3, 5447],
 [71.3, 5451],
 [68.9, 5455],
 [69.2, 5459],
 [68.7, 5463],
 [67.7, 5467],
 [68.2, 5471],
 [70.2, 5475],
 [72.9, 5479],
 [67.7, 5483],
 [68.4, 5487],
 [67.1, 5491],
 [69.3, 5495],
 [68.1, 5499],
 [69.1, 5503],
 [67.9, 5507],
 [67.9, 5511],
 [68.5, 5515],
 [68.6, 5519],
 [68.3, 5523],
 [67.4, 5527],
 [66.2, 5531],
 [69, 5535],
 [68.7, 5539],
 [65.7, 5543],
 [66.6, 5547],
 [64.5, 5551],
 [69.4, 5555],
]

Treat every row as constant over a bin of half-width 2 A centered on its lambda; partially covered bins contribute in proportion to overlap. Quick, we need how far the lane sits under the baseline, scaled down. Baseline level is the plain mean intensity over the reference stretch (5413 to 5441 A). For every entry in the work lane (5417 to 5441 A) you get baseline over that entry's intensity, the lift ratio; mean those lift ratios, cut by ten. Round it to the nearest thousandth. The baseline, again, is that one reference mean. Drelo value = 0.100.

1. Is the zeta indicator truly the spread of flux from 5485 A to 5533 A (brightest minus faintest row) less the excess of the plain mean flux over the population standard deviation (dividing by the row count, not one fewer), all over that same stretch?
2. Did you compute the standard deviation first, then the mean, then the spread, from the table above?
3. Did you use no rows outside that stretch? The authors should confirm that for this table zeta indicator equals -64.1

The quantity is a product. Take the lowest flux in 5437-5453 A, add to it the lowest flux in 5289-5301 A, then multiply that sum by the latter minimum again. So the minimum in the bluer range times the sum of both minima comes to 8884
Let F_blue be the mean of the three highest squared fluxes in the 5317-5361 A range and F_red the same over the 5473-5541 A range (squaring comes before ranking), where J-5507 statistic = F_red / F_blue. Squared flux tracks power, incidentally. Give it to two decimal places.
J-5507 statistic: 0.95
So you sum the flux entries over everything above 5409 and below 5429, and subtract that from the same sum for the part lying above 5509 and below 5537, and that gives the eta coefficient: 117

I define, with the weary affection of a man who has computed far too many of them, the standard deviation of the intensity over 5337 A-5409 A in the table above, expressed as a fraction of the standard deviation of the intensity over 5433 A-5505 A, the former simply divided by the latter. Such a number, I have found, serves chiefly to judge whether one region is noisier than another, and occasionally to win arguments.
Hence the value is 1.31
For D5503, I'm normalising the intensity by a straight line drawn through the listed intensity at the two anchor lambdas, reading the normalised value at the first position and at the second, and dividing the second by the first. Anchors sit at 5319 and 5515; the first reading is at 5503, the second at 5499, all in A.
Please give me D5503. 0.99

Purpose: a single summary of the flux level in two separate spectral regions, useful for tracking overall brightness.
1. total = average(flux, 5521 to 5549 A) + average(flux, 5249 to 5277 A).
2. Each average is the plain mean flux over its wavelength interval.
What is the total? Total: 138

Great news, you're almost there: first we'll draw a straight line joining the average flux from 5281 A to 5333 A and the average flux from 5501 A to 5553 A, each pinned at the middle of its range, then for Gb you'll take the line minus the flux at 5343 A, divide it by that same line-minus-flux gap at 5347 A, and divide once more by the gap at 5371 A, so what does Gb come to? -0.3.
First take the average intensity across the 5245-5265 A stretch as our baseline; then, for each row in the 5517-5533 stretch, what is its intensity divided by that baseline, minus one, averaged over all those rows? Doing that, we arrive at -0.044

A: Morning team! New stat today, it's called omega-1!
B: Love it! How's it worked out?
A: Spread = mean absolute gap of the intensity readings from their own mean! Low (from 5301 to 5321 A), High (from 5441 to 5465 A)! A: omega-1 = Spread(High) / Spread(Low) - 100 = -99.39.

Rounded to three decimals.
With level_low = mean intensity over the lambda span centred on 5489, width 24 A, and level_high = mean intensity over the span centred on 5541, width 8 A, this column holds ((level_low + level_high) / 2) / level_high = 1.013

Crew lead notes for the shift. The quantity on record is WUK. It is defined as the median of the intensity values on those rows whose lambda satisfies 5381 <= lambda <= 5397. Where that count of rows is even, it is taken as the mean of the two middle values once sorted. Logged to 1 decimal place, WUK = 70.8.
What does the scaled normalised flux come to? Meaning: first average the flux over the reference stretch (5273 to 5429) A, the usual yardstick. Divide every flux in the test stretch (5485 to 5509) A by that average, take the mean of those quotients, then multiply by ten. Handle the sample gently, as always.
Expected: 9.7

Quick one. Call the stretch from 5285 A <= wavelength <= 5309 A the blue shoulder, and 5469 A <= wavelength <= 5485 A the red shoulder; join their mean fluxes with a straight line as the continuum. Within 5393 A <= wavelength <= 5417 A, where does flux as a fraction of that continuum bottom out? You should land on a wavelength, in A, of 5407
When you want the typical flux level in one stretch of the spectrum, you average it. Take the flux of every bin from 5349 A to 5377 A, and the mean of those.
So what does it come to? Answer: 70.4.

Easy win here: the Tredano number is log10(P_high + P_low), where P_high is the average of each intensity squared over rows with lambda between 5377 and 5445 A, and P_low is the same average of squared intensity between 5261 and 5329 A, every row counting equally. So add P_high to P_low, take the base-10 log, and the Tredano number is 4.00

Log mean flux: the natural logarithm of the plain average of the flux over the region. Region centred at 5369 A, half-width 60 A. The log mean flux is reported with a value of 4.26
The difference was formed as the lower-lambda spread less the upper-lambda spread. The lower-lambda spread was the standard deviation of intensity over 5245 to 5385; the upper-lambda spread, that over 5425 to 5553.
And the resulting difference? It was 0.36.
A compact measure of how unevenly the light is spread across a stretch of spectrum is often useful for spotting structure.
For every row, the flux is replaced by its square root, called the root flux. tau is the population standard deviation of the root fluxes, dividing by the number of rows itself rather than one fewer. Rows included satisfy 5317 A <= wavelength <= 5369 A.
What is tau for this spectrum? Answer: 0.105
